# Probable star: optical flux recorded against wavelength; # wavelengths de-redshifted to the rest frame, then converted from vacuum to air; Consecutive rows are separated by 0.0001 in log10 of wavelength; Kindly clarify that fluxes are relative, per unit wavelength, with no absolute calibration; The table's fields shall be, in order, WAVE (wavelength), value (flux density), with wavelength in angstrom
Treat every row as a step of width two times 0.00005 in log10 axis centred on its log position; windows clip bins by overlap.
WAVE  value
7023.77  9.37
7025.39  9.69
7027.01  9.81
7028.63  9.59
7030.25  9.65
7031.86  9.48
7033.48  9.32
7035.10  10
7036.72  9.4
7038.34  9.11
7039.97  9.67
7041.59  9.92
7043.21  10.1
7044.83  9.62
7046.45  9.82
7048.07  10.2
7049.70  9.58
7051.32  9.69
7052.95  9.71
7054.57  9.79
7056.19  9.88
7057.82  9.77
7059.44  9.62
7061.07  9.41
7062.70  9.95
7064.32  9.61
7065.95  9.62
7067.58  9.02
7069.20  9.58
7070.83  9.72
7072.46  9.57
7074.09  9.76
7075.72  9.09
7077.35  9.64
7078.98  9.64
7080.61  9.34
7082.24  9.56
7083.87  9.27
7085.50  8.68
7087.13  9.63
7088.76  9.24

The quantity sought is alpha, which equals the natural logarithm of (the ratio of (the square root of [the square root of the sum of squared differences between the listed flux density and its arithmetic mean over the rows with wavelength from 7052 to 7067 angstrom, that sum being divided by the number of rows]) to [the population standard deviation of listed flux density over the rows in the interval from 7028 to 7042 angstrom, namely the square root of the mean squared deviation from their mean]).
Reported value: 0.4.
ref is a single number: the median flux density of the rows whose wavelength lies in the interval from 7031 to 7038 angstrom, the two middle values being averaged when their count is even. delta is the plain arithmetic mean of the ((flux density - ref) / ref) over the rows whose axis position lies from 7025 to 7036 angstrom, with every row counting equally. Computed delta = 0.022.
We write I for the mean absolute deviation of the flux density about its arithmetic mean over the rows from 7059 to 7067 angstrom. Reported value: 0.123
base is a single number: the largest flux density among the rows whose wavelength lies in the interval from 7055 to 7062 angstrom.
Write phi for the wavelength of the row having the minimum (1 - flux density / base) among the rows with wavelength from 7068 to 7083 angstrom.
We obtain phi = 7074.09 angstrom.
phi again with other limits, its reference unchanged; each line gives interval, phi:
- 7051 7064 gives 7062.70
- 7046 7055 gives 7048.07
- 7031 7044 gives 7043.21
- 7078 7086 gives 7078.98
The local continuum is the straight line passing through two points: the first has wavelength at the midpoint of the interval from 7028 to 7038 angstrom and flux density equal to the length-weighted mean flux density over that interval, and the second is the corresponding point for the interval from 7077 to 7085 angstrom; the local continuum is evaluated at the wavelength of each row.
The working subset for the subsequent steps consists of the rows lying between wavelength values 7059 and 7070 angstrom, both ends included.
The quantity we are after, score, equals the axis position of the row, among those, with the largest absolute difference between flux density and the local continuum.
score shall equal 7067.58 angstrom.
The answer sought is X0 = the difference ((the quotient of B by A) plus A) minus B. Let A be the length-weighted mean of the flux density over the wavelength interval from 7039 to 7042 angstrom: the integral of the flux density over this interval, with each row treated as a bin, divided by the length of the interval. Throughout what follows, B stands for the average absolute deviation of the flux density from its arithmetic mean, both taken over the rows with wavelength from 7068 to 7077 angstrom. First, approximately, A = 9.72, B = 0.182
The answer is 9.56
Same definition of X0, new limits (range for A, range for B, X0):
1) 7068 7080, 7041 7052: 9.38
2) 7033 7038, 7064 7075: 9.41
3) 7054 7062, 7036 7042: 9.45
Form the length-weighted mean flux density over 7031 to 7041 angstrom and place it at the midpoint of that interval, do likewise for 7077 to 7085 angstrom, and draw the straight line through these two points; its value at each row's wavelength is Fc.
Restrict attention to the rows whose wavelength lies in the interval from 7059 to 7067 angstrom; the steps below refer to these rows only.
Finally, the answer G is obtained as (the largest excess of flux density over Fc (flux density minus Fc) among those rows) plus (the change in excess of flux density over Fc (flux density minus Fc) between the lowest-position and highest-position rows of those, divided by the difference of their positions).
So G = 0.48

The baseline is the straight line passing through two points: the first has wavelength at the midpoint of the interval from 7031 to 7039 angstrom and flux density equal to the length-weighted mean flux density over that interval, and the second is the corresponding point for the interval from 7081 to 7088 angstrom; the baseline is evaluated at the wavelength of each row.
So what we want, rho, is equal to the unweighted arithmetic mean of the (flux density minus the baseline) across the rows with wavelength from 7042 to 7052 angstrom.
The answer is 0.40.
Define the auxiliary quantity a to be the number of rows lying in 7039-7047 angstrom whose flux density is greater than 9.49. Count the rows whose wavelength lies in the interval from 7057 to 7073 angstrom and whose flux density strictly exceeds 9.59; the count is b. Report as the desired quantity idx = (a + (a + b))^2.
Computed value 256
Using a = 5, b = 6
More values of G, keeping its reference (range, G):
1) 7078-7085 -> 0.11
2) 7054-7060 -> 0.36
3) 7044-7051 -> 0.70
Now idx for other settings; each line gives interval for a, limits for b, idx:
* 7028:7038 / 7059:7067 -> 100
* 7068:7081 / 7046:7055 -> 289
